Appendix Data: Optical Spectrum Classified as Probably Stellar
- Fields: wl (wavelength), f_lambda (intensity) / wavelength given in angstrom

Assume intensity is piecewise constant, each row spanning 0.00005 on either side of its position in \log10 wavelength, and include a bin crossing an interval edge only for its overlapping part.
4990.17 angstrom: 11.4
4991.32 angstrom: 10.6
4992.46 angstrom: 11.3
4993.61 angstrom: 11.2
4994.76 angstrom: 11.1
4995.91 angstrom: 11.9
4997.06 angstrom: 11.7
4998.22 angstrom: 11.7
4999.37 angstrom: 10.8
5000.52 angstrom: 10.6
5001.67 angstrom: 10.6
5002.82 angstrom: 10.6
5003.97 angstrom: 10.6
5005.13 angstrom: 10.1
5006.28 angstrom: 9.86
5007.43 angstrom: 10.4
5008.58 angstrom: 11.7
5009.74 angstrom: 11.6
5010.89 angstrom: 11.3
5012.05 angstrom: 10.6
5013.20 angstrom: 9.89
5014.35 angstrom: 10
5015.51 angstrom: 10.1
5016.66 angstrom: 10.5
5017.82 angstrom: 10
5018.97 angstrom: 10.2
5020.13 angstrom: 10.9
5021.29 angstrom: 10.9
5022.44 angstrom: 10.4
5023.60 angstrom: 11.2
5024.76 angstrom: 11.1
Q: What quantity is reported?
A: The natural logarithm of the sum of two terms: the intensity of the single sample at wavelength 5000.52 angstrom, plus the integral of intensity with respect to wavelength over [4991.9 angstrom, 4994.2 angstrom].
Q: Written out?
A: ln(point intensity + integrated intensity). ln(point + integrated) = 3.60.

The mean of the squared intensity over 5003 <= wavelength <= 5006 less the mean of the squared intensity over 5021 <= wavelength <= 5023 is -6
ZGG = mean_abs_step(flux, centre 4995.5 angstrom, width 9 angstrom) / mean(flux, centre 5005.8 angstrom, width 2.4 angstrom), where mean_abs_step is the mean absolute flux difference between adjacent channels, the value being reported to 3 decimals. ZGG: 0.040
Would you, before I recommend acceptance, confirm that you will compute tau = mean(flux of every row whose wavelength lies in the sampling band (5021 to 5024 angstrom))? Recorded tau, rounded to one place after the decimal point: 10.8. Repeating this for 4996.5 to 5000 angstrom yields 11.4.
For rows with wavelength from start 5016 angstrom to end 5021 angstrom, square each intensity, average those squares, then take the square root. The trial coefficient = 10.4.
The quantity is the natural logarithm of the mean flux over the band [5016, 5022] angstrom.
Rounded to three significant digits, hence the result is 2.35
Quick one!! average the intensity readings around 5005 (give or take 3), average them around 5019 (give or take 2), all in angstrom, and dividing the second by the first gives 1.01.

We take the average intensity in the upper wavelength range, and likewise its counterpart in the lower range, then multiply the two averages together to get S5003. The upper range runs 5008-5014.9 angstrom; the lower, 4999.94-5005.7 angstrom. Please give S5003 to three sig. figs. 114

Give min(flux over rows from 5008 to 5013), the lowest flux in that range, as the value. 10.6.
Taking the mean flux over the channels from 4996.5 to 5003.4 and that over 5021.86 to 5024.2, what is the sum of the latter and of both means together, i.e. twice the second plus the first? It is 32.6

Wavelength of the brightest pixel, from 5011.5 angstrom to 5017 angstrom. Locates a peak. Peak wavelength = 5012.05 angstrom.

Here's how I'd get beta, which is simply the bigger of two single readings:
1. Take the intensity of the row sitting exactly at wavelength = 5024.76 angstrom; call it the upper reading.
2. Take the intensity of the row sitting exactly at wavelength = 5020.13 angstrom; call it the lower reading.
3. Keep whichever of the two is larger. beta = 11.1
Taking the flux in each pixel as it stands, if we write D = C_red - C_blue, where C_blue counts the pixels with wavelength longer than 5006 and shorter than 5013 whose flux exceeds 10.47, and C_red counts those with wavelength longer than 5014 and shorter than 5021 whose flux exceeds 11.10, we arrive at -4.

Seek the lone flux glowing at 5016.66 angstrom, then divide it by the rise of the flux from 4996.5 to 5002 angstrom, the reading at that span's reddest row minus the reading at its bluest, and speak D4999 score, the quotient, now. -10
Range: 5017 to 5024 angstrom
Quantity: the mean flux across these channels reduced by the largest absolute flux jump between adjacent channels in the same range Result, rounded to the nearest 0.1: 9.8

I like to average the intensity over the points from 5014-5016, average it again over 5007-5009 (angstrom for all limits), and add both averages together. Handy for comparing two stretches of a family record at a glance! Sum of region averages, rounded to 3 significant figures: 21.1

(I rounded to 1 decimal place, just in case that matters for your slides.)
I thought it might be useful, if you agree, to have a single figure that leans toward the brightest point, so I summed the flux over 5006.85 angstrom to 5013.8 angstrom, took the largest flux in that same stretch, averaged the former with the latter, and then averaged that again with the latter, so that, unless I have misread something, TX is 25.1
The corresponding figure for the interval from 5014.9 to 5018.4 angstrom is 15.5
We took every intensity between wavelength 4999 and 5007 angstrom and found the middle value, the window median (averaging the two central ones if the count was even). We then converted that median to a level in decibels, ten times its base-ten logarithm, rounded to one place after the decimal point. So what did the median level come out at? 10.3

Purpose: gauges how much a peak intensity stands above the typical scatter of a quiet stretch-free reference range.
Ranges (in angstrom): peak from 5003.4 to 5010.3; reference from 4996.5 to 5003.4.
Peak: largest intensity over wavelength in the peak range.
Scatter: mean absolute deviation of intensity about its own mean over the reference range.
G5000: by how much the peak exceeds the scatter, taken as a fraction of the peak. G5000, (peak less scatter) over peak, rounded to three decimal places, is 0.960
